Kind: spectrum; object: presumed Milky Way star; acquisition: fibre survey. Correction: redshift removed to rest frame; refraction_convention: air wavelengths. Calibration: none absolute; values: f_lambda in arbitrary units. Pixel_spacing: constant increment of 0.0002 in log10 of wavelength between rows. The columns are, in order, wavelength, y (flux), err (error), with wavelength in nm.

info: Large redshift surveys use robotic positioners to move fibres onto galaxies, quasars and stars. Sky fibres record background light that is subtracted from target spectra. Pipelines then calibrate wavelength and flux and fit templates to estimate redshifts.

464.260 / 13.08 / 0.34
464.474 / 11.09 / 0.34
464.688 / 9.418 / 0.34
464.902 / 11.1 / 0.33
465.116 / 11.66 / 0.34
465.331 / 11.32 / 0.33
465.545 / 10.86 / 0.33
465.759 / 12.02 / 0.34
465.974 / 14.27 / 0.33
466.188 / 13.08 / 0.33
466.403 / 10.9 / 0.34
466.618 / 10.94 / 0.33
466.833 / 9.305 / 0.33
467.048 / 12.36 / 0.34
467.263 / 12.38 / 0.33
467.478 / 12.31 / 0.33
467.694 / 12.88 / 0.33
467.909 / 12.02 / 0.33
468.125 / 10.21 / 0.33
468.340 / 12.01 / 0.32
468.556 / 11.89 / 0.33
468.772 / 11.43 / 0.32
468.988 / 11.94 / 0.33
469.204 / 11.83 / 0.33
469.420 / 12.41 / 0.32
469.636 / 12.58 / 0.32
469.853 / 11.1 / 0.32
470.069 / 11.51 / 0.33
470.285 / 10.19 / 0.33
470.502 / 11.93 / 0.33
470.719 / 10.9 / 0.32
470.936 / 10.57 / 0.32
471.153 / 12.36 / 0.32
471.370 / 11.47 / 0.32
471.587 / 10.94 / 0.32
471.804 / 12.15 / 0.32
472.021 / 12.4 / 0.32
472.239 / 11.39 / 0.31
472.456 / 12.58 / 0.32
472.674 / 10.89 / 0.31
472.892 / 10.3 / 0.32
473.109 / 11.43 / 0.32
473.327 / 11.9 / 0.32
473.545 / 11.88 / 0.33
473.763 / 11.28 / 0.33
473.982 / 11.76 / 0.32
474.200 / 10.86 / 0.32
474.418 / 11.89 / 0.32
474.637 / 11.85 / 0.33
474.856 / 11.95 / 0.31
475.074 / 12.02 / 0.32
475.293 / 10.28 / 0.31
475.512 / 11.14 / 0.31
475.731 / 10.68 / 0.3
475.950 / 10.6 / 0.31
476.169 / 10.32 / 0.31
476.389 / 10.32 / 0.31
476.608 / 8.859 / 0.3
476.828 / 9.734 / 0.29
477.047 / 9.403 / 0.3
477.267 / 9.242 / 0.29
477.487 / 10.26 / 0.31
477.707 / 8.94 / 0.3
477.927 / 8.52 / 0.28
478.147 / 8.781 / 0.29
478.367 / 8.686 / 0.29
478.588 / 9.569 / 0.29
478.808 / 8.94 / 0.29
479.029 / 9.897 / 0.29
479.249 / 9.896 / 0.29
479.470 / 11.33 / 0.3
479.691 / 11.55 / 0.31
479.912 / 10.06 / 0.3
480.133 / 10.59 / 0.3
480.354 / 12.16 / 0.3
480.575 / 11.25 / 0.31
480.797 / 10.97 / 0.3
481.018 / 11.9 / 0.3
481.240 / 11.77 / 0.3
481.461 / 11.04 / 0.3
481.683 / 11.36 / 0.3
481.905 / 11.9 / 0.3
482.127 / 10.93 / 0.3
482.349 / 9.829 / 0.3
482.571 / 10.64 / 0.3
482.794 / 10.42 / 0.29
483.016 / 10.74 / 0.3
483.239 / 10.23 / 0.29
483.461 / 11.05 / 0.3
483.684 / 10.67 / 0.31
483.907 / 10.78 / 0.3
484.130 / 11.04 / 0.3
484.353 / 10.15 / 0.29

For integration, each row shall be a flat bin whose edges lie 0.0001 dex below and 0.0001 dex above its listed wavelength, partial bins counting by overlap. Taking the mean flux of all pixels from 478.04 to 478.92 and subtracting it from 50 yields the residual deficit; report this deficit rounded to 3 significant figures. 41.0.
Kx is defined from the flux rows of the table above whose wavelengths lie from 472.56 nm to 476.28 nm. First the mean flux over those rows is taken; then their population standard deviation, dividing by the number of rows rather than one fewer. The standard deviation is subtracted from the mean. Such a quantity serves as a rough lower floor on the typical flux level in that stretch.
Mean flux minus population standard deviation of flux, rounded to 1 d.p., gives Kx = 10.6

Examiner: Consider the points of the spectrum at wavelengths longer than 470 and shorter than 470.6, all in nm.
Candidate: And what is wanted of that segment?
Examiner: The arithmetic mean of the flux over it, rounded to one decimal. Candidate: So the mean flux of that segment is 11.2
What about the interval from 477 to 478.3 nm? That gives 9.2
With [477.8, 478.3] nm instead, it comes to 8.7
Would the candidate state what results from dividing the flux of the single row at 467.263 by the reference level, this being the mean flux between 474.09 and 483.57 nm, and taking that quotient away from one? -0.18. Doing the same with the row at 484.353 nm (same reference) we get 0.04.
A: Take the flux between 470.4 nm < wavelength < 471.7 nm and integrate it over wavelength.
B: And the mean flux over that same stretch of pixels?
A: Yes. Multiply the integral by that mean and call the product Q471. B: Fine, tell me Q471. 168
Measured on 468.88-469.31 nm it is 61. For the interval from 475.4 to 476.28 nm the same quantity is 100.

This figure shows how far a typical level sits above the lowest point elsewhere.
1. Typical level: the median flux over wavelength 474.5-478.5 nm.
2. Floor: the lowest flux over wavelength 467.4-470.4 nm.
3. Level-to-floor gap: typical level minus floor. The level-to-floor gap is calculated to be 0.1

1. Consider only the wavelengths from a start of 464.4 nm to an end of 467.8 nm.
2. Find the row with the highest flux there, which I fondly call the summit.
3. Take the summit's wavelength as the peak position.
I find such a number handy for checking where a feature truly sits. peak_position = 465.974 nm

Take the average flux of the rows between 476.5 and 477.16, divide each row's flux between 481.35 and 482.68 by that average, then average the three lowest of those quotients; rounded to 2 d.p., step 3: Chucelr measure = 1.12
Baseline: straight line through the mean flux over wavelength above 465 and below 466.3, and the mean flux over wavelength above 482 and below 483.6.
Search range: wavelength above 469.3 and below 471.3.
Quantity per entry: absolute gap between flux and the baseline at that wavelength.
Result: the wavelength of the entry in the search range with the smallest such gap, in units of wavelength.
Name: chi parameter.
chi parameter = 470.502 nm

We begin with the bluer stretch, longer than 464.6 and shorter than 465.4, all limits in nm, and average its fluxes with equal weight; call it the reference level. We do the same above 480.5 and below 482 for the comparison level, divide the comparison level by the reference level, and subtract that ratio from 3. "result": 1.95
